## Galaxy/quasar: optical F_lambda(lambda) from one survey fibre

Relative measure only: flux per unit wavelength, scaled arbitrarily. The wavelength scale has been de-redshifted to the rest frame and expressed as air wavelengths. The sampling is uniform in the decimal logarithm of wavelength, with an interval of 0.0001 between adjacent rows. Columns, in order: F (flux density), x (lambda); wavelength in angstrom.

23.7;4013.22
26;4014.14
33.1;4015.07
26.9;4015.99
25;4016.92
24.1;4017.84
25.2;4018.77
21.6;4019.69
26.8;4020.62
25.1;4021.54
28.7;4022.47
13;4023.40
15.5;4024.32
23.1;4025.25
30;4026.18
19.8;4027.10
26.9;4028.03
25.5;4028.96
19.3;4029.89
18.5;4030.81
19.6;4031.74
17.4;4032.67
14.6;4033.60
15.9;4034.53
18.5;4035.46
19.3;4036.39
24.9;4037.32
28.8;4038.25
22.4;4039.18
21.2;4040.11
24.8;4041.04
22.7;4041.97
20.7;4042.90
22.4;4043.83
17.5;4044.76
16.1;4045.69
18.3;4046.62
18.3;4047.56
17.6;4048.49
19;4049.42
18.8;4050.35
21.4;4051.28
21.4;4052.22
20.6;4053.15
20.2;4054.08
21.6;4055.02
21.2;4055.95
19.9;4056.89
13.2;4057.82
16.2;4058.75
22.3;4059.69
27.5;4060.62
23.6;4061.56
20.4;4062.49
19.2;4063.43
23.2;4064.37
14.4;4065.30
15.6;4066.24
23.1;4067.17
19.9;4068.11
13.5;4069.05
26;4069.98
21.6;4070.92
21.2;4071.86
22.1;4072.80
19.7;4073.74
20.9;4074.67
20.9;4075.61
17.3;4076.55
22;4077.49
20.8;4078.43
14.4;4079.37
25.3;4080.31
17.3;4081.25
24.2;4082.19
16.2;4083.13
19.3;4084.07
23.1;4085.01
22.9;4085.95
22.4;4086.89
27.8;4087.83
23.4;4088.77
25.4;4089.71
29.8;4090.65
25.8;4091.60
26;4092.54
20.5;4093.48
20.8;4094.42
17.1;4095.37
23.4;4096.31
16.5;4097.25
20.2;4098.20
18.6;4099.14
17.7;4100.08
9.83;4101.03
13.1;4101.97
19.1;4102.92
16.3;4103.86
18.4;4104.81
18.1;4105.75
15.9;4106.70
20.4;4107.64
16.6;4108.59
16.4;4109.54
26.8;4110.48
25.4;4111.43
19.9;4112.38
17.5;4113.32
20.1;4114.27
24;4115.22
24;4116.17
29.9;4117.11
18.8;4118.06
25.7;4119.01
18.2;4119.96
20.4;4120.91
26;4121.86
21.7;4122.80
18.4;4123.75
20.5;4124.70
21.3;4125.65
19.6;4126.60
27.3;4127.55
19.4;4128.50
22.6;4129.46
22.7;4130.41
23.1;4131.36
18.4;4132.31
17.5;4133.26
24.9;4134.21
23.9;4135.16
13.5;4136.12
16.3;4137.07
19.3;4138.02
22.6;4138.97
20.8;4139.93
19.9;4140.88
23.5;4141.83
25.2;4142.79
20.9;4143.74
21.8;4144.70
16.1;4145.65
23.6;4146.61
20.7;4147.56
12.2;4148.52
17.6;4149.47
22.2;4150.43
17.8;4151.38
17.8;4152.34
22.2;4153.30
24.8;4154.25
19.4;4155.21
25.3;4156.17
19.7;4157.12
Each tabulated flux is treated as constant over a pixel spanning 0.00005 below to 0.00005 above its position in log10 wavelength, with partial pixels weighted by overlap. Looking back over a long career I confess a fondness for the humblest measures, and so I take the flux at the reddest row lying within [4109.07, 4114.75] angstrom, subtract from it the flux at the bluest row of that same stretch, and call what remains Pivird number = 4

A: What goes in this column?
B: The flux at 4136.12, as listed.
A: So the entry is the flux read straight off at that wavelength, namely 13.5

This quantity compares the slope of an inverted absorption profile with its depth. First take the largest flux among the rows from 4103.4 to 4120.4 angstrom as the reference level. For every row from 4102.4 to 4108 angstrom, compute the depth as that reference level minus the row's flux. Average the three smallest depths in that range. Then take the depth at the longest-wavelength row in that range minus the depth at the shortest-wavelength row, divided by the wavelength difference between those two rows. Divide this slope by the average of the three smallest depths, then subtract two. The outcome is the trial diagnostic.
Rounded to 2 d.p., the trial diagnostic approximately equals -2.03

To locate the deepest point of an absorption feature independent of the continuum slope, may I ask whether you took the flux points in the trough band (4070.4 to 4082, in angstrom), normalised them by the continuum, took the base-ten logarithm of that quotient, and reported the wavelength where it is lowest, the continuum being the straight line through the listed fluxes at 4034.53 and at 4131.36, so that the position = 4079.37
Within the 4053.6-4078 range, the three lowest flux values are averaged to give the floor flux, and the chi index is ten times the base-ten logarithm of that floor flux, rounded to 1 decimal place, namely 11.4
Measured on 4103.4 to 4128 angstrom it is 12.1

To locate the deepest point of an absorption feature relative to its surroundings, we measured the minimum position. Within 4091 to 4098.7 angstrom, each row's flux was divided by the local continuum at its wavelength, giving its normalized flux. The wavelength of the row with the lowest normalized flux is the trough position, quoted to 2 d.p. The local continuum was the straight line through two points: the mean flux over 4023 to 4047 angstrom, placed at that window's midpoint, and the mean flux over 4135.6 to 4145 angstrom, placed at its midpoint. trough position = 4097.25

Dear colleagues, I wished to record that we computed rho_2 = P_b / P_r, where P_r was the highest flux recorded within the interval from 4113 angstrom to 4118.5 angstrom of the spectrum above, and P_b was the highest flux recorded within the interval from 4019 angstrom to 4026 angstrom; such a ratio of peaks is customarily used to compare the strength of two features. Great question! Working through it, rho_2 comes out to 0.96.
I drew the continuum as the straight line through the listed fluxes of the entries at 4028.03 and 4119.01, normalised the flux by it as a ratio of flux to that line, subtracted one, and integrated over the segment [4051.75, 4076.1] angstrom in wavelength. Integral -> -5.6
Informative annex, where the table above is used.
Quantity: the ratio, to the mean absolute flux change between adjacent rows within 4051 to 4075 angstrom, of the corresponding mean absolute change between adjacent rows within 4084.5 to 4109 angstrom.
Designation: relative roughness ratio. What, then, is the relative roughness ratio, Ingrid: 1.0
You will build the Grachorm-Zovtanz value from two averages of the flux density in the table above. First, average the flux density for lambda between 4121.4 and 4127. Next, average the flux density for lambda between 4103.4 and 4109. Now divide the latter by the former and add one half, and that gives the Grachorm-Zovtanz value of 1.33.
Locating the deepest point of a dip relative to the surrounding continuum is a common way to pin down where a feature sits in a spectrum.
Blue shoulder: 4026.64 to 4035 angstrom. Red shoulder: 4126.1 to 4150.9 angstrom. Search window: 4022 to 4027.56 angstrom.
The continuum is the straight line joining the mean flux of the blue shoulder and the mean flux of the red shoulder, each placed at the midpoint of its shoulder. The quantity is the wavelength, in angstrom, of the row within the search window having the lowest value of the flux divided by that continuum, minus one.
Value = 4023.40 angstrom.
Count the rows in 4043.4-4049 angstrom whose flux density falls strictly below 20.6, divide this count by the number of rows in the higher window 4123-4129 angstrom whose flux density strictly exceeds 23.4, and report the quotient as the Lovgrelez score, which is 5.0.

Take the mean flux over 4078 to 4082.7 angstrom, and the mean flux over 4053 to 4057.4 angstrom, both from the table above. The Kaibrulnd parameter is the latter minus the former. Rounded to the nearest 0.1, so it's 0.3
